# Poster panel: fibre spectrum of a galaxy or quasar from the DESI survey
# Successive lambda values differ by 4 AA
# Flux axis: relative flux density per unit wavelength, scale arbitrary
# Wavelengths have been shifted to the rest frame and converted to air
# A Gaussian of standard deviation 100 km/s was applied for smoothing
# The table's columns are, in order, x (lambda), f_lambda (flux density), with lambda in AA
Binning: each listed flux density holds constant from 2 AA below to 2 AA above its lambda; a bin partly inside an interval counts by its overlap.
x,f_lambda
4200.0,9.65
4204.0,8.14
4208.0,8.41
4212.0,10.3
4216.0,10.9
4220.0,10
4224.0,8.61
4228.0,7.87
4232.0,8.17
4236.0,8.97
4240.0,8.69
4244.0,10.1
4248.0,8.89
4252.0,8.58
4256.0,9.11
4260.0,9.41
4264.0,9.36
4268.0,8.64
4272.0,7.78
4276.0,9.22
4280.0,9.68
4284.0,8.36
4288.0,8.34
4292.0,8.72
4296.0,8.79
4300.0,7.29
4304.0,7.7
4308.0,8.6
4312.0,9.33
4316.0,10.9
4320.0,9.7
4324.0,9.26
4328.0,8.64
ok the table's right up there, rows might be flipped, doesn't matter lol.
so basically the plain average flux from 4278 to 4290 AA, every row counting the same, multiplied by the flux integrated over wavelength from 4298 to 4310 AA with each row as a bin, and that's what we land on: 830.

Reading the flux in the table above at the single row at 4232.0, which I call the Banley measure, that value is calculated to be 8.17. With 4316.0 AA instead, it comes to 10.9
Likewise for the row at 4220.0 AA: 10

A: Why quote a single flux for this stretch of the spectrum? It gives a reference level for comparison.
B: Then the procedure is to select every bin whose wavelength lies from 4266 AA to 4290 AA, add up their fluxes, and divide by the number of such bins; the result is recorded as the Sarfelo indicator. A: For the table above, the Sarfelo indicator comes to 8.7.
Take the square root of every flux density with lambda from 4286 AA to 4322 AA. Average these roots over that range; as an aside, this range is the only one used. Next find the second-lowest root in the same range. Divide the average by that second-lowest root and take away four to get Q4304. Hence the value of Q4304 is -2.93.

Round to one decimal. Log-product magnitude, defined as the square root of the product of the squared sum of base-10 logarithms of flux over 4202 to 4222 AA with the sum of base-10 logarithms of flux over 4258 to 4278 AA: 10.6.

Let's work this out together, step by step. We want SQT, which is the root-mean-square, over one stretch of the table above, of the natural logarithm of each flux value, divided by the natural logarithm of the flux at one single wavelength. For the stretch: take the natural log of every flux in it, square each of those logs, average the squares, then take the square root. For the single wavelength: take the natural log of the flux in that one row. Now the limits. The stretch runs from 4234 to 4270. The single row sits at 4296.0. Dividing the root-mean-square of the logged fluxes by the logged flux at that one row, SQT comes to 1.01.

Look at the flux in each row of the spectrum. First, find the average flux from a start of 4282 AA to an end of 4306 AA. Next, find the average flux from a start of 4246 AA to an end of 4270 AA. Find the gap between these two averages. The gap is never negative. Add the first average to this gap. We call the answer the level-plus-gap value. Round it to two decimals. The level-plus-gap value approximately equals 9.00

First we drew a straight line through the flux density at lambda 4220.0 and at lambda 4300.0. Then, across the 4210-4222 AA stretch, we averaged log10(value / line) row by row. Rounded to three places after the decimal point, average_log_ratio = 0.011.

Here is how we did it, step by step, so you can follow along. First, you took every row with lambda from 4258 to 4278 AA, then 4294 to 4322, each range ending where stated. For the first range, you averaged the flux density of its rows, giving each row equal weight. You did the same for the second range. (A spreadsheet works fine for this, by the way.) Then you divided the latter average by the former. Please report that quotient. 1.00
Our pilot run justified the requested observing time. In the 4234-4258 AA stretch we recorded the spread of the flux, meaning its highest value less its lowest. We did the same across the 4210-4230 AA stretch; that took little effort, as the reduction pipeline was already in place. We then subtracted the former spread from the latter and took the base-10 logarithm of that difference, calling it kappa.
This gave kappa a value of 0.18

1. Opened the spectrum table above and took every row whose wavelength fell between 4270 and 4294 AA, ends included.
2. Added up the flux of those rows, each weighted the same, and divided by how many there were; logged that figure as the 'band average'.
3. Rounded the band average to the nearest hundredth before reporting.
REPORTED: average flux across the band 8.68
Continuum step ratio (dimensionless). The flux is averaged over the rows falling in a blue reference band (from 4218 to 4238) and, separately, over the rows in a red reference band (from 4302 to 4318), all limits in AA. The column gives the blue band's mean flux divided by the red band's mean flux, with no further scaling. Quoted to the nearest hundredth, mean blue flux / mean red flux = 0.96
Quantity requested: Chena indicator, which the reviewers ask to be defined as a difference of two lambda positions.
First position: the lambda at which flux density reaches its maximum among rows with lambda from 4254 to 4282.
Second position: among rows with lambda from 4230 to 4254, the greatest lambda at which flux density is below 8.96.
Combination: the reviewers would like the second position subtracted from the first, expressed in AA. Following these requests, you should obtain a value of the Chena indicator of 28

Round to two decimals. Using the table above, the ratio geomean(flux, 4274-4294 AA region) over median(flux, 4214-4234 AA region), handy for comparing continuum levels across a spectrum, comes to 1.03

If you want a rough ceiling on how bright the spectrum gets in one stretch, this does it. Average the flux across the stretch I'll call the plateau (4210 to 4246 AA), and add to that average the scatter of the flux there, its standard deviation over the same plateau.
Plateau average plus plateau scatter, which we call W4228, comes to 10.3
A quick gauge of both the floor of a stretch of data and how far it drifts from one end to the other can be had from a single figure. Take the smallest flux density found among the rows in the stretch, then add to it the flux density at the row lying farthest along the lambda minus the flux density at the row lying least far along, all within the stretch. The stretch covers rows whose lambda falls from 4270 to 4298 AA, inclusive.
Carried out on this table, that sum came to 8.8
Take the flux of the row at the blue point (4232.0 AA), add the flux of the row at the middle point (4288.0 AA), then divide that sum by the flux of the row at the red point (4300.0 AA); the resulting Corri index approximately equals 2.3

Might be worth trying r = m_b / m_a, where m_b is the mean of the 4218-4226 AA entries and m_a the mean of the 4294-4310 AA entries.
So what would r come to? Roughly 1.15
